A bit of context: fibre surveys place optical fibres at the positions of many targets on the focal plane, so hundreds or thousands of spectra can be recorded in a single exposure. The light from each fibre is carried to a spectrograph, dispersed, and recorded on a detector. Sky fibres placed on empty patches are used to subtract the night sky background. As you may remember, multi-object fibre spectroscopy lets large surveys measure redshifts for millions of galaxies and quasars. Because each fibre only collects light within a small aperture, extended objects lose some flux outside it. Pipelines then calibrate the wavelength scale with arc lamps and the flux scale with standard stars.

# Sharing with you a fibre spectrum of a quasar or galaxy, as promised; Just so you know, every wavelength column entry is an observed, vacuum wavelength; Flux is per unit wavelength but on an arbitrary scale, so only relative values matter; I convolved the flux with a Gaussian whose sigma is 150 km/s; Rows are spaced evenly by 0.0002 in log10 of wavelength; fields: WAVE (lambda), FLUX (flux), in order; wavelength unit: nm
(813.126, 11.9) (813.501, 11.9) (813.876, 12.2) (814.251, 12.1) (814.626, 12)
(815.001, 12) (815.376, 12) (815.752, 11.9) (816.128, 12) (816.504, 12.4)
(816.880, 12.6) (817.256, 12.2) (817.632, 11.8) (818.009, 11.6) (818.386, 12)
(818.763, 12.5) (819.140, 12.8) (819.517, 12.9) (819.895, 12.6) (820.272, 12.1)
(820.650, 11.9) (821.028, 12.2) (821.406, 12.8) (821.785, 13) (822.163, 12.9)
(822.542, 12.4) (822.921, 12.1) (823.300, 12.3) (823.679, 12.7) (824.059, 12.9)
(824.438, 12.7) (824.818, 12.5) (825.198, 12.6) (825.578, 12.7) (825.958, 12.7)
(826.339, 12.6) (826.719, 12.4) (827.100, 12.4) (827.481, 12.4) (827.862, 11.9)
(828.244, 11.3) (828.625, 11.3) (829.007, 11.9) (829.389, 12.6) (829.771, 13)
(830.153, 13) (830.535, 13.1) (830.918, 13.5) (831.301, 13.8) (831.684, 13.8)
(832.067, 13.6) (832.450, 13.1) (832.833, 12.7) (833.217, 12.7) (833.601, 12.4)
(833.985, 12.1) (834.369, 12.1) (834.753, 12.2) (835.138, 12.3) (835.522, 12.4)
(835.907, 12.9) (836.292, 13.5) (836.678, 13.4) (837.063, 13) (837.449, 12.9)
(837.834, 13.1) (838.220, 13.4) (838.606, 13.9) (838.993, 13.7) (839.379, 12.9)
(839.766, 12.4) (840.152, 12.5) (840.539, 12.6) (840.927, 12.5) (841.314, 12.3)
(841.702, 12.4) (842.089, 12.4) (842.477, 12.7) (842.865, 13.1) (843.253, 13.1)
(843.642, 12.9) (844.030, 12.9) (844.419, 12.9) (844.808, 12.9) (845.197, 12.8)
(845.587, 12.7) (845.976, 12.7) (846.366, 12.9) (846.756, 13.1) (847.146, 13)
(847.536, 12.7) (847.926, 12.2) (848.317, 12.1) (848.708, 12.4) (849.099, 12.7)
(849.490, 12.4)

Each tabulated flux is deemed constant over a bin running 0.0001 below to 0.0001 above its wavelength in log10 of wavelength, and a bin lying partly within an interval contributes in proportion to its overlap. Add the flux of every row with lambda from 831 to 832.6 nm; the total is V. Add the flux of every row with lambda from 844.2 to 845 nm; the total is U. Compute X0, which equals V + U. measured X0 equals 80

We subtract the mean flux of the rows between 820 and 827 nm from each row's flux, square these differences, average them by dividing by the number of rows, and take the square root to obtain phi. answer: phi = 0.30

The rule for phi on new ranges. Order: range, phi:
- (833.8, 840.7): 0.55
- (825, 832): 0.70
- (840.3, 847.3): 0.24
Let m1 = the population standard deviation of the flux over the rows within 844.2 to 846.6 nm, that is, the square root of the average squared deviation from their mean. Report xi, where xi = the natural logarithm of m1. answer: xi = -2.41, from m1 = 0.09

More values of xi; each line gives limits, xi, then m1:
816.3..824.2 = -0.93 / 0.40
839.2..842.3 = -1.75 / 0.17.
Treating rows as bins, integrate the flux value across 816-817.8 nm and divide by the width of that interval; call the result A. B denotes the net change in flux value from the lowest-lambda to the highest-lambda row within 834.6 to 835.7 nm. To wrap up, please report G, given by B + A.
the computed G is 12.4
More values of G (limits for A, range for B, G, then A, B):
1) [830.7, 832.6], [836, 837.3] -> 13.1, 13.6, -0.5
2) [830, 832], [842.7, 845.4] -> 13.2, 13.5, -0.3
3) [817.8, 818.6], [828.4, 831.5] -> 14.3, 11.8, 2.5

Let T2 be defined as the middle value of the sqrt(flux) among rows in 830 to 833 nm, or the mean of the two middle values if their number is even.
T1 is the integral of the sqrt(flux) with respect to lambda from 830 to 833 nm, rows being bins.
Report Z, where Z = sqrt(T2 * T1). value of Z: 6.32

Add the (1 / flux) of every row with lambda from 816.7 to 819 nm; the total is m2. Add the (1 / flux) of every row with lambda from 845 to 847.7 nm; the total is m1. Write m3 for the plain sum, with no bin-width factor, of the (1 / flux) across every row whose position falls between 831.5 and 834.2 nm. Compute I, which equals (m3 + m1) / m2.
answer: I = 2.2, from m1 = 0.55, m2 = 0.50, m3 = 0.54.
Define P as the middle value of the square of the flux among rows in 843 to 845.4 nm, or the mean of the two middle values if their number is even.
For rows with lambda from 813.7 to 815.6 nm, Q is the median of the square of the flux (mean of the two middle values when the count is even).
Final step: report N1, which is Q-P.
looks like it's -22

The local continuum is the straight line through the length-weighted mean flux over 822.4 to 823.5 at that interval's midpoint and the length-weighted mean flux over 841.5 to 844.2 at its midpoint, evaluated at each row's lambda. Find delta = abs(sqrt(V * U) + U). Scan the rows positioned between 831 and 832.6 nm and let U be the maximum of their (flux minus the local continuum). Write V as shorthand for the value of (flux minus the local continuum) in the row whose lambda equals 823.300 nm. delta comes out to 1.5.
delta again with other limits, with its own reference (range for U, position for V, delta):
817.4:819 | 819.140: 0.8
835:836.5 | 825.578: 1.5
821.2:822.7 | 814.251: 1.0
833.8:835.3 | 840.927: 0.0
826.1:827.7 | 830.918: 0.7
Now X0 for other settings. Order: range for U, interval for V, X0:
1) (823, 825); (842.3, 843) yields 89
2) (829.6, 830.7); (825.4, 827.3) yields 102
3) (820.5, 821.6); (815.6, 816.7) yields 73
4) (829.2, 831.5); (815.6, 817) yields 128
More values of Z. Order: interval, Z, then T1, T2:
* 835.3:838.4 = 6.36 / 11.2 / 3.61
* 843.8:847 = 6.42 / 11.5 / 3.59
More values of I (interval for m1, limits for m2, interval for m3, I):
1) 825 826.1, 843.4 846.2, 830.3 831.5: 0.8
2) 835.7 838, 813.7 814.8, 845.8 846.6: 2.5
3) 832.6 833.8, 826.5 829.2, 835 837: 1.1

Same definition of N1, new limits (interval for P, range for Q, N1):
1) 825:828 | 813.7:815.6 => -12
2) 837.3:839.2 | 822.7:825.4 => -21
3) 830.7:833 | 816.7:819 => -37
